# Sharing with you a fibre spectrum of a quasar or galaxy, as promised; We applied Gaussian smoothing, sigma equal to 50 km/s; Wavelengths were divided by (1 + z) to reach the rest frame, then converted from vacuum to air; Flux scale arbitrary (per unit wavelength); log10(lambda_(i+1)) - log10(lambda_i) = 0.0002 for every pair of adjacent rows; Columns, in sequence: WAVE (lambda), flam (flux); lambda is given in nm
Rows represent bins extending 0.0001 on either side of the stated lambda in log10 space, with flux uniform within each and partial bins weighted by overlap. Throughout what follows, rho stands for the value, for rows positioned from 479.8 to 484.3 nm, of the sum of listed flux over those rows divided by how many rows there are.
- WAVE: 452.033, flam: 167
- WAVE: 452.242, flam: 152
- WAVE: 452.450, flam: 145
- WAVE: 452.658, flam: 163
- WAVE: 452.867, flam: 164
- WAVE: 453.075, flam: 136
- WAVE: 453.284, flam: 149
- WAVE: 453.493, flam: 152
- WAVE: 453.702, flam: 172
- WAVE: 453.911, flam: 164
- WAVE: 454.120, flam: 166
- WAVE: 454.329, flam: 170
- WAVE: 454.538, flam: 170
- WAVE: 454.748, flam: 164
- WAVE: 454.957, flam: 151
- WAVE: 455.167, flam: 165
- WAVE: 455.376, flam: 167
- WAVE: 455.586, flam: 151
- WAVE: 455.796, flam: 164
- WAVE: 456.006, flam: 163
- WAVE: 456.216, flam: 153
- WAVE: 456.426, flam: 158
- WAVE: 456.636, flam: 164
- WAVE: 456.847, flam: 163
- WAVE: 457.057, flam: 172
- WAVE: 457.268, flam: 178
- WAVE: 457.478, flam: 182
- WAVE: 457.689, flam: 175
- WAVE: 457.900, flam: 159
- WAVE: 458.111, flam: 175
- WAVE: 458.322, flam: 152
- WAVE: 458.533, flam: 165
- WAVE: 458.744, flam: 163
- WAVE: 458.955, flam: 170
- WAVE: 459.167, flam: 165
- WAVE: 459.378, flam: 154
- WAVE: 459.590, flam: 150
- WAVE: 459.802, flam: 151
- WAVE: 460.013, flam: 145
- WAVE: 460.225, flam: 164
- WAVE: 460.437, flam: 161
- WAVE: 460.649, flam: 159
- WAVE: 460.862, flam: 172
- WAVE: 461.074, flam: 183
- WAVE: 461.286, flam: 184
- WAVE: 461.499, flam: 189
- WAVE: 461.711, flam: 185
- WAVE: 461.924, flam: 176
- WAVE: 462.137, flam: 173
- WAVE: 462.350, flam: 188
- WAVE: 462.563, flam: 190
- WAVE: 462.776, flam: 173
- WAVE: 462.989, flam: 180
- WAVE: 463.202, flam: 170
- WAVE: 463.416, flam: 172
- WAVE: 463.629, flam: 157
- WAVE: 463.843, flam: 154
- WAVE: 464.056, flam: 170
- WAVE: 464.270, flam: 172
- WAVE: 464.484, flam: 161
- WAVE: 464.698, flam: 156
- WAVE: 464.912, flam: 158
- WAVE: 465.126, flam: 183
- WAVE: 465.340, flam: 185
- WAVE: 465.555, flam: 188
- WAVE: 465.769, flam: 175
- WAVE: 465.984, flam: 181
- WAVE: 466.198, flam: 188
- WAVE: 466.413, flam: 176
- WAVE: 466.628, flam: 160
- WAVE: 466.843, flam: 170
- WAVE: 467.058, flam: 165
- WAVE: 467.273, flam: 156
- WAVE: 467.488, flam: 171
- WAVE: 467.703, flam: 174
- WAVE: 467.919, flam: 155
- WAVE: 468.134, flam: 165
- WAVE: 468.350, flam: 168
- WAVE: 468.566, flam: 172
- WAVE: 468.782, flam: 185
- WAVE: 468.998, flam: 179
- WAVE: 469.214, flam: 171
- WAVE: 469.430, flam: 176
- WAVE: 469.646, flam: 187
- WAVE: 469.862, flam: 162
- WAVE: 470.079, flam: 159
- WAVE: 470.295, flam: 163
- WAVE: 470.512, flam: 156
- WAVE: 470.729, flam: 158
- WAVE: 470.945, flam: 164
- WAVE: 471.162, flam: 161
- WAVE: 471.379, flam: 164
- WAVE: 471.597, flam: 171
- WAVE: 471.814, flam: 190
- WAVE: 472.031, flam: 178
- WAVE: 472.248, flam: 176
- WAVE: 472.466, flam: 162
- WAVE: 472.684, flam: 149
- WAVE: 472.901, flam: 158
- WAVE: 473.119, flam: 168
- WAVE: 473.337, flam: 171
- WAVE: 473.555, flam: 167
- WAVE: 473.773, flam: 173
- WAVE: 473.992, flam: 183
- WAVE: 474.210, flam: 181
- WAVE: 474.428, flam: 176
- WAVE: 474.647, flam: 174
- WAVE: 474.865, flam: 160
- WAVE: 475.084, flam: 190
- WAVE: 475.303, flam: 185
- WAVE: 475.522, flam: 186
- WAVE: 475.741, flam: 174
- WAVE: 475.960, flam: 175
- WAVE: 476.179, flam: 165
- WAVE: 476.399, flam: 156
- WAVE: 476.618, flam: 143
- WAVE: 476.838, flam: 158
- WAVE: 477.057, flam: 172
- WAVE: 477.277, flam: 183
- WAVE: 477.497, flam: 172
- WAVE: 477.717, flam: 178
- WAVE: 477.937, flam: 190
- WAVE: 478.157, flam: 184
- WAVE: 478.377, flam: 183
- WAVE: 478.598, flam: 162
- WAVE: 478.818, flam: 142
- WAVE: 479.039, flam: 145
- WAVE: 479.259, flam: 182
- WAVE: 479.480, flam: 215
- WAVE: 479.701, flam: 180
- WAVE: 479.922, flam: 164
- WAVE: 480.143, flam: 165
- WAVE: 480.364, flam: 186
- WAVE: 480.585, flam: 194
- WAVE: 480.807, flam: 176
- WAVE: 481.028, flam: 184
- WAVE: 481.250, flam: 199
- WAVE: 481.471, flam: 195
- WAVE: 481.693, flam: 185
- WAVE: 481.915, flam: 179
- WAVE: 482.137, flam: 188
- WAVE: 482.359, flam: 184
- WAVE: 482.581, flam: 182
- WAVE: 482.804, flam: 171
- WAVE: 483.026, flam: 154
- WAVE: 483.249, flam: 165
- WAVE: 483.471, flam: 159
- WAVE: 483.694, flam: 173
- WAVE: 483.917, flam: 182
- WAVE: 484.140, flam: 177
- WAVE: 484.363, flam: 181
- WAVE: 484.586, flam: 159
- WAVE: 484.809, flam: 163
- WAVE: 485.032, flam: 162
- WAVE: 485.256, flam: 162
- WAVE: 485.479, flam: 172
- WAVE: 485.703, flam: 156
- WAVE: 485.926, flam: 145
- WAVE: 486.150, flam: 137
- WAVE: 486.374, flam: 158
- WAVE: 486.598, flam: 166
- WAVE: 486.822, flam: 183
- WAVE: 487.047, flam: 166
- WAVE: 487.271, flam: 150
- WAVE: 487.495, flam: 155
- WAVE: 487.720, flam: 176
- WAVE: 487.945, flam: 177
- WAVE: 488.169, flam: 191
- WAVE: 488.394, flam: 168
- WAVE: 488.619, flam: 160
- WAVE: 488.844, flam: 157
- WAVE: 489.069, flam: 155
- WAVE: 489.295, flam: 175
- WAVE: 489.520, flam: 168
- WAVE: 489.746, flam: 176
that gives 178.1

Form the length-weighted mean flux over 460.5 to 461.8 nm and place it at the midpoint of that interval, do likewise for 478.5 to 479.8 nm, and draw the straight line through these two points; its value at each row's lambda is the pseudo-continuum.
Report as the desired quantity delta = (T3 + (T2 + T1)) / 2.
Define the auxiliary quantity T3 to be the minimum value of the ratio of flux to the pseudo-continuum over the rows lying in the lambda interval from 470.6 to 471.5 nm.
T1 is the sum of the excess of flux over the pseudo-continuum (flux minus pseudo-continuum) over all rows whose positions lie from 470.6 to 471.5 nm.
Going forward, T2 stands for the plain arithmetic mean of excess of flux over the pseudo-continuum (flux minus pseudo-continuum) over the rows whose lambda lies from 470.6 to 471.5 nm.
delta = -31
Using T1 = -50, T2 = -12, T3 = 0.91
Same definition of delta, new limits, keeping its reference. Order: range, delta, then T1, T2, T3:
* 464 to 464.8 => -30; -48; -12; 0.88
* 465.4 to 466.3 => 18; 27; 7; 0.99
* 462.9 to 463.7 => -18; -30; -7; 0.89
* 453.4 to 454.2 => -43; -69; -17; 0.84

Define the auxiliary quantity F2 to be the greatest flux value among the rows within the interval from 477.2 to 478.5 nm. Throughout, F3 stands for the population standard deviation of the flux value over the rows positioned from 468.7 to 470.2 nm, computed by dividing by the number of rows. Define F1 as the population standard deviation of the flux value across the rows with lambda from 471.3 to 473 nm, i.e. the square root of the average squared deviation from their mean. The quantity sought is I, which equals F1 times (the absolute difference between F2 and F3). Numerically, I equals 2175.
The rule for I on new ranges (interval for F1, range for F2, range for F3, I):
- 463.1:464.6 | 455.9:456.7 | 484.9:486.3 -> 1076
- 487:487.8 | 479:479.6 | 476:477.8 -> 2040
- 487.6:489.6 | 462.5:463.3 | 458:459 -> 1971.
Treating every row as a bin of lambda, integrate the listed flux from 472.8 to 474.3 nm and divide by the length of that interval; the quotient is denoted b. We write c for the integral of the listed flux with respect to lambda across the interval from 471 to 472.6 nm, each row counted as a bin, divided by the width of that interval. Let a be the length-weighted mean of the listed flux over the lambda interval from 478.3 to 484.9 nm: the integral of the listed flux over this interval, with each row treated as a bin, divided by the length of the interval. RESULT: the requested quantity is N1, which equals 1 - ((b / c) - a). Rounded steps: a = 176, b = 171.5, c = 171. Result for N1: 176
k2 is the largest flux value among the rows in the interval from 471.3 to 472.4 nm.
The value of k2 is 190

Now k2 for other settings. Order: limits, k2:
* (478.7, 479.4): 182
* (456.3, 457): 164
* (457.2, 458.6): 182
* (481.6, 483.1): 188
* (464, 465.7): 188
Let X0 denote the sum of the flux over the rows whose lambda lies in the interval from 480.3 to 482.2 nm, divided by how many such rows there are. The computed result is 187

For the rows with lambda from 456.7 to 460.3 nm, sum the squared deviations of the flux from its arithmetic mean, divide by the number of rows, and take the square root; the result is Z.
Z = 10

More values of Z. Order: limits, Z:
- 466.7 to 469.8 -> 9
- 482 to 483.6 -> 12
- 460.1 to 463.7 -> 10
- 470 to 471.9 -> 10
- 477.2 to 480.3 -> 18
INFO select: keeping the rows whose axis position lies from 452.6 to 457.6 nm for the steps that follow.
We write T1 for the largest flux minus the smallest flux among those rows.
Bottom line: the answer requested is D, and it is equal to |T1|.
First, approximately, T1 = 46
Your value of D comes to 46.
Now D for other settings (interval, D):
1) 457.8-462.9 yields 45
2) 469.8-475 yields 41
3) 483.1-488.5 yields 54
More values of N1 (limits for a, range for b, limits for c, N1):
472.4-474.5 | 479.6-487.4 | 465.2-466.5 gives 169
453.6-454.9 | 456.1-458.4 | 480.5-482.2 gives 167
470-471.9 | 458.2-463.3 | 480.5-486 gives 165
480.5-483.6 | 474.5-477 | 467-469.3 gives 179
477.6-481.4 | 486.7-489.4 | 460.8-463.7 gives 178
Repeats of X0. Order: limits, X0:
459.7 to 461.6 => 168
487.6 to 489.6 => 170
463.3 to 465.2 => 165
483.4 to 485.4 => 169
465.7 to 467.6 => 171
